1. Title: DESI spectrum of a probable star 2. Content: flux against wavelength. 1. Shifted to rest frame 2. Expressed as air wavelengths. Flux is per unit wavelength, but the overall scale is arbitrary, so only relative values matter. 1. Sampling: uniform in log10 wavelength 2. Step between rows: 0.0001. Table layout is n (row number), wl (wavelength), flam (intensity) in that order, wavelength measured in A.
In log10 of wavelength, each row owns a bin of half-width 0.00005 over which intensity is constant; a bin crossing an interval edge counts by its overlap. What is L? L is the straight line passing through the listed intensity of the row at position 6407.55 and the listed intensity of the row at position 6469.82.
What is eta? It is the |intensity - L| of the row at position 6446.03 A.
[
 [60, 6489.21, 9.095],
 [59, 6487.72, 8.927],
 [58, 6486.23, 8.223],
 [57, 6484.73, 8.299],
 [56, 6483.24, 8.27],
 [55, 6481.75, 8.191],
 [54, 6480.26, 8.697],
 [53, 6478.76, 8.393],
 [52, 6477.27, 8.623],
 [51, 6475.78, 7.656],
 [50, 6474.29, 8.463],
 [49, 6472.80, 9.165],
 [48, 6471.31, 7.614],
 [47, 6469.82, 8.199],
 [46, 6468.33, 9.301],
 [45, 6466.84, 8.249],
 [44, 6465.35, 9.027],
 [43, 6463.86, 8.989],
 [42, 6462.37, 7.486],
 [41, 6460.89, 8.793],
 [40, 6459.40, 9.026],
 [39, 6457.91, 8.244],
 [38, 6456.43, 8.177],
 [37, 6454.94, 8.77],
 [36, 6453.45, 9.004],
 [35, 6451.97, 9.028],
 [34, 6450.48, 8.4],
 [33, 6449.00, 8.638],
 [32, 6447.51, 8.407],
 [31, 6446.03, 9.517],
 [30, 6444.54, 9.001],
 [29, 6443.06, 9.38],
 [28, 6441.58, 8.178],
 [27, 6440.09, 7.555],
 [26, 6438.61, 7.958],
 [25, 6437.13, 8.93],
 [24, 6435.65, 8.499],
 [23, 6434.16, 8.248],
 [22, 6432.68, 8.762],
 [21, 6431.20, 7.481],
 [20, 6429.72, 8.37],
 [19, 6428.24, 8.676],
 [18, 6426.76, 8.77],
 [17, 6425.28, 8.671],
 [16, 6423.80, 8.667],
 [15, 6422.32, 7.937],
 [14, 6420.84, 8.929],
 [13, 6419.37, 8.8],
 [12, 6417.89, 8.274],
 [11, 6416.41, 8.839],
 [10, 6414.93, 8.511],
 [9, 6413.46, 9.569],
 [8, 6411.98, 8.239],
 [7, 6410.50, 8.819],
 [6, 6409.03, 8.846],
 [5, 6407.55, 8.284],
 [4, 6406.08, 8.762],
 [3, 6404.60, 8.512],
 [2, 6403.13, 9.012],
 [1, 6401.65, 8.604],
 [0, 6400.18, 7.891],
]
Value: 1.29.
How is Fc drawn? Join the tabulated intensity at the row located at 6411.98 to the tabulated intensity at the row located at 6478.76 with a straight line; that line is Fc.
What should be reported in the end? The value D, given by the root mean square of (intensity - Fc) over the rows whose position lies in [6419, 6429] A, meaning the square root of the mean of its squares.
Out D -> 0.47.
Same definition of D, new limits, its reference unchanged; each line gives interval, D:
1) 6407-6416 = 0.65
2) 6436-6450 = 0.69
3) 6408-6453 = 0.58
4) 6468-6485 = 0.49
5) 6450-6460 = 0.48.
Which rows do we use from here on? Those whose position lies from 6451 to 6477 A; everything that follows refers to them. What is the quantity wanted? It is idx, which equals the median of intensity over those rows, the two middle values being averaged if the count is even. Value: 8.77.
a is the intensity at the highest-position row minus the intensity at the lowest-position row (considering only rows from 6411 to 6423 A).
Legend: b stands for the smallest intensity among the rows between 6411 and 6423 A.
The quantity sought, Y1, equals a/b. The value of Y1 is -0.04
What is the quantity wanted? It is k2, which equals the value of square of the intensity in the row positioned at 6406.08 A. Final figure 77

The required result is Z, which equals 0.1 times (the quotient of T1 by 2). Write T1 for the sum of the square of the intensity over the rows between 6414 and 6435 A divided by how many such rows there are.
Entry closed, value 3.62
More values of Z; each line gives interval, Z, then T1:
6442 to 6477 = 3.74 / 75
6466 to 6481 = 3.57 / 71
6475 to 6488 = 3.50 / 70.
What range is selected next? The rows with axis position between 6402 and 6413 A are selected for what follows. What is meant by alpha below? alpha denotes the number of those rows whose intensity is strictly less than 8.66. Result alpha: 3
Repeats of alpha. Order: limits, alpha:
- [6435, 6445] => 4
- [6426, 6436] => 4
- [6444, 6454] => 3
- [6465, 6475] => 4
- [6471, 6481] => 5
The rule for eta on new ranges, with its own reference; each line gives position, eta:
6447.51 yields 0.18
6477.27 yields 0.43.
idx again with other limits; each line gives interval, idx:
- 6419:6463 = 8.67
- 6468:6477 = 8.33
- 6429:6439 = 8.37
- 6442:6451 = 8.82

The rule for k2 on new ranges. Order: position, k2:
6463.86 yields 81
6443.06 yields 88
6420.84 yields 80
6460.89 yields 77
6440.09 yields 57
